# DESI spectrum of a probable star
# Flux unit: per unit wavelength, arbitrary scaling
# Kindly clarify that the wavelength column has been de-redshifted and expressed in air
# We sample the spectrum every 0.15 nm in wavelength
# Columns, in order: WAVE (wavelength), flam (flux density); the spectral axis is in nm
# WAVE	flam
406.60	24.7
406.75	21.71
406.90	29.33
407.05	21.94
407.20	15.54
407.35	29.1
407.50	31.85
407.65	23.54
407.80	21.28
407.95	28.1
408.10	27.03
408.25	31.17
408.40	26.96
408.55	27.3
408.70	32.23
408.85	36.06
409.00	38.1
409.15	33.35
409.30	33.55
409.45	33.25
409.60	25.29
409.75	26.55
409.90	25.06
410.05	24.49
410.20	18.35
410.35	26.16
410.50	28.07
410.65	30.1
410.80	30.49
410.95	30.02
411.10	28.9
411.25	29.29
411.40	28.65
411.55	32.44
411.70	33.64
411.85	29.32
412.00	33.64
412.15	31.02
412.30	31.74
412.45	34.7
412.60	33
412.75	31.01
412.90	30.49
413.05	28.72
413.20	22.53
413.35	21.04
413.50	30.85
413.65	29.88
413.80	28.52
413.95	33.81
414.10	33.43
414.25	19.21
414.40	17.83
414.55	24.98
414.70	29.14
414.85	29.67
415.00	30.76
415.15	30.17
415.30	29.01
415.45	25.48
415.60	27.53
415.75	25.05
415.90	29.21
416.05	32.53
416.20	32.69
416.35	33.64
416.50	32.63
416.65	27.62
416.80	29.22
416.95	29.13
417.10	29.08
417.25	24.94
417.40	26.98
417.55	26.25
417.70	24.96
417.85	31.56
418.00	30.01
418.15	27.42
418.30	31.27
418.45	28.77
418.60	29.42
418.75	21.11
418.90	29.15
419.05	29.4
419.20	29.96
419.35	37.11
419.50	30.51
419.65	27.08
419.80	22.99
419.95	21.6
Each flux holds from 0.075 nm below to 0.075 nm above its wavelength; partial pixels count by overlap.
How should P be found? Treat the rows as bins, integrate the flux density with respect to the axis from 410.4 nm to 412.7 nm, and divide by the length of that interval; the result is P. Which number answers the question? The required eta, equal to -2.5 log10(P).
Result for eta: -3.73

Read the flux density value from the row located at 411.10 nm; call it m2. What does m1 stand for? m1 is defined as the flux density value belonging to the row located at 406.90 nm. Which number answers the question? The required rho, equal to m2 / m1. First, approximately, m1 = 29.33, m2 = 28.9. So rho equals 0.99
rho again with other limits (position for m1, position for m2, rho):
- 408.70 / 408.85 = 1.12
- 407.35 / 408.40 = 0.93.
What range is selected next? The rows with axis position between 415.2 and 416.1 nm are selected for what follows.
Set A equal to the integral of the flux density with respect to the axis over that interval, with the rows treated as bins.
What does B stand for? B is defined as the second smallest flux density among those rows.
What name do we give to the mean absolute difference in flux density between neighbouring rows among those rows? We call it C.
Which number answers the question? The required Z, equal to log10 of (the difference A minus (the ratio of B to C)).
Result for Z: 1.23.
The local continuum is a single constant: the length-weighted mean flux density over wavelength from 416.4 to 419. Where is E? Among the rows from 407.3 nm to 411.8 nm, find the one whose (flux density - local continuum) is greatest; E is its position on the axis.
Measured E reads 409.00 nm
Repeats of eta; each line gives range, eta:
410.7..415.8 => -3.66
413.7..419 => -3.63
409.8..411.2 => -3.57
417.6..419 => -3.62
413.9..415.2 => -3.60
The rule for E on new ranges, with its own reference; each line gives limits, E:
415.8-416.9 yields 416.35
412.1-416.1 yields 412.45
